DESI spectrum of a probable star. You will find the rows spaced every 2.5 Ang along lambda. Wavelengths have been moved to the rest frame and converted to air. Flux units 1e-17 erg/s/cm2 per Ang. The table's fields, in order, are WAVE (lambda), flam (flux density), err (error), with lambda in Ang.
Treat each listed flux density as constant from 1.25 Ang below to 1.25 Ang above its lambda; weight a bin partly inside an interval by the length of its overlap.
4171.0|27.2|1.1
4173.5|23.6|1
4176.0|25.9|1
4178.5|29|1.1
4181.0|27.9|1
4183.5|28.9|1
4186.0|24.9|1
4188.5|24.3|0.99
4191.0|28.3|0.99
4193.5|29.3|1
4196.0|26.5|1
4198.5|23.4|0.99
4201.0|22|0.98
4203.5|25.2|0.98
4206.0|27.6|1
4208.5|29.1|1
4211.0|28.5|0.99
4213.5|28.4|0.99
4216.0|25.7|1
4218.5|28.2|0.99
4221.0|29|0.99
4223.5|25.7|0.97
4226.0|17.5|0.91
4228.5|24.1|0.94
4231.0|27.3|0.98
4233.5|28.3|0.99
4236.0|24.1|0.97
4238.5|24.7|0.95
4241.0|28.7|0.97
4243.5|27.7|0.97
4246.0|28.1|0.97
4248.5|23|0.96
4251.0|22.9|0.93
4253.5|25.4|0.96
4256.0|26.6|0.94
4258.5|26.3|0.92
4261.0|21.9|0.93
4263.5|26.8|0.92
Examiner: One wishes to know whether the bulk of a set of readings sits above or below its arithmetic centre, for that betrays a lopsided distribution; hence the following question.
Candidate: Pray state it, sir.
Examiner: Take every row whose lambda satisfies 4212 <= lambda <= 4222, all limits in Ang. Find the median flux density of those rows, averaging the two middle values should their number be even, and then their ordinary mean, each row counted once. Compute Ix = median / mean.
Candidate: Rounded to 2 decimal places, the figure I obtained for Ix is 1.02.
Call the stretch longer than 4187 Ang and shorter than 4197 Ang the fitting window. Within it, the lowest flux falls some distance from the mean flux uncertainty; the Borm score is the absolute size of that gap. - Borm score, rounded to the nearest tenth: 23.3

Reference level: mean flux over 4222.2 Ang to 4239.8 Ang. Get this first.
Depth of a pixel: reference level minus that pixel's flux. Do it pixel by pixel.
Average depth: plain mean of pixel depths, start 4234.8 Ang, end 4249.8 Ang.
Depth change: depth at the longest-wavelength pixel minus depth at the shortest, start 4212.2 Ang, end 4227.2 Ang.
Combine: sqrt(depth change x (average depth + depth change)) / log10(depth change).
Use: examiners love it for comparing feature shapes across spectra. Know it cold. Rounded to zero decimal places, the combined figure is 10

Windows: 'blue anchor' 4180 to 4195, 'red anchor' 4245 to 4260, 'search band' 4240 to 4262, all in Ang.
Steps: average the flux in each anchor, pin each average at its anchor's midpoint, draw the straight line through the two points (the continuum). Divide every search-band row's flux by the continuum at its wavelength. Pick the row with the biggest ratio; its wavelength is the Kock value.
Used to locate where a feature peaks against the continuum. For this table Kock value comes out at 4241.0 Ang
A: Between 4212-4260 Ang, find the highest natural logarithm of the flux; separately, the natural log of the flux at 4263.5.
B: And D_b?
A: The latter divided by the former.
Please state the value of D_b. 0.977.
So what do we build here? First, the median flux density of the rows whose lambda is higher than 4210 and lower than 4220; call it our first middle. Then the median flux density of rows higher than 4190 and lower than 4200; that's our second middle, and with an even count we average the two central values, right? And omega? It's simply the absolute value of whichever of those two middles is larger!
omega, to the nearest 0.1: 28.3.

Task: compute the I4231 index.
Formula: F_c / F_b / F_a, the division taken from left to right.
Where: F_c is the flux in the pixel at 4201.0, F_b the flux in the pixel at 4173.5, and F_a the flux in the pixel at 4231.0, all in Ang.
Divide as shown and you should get 0.0341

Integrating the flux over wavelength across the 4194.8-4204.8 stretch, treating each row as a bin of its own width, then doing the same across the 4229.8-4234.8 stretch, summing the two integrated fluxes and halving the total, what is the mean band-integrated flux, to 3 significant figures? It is 191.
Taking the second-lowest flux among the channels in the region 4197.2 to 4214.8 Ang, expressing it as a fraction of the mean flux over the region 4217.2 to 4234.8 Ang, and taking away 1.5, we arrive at -0.59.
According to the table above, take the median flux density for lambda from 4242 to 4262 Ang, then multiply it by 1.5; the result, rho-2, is 38.8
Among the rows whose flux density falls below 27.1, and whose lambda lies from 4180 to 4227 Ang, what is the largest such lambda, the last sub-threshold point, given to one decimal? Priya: 4226.0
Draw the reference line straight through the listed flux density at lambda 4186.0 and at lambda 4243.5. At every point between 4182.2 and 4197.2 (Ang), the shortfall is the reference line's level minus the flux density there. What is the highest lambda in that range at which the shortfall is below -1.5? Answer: 4193.5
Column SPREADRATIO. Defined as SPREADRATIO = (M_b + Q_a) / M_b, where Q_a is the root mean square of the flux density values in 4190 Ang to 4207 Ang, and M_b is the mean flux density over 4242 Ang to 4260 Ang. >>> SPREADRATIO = 2.02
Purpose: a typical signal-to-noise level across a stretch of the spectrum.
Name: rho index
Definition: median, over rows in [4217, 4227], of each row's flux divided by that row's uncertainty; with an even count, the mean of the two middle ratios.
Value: 27.5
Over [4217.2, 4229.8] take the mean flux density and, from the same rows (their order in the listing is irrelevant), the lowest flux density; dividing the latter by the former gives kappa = 0.70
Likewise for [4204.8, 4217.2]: 0.92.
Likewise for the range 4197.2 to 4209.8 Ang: 0.86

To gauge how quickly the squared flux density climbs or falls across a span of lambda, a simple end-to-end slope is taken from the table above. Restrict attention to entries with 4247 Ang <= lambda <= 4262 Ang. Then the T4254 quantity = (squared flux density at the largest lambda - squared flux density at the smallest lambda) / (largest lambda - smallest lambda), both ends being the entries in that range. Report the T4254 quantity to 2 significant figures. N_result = -4.0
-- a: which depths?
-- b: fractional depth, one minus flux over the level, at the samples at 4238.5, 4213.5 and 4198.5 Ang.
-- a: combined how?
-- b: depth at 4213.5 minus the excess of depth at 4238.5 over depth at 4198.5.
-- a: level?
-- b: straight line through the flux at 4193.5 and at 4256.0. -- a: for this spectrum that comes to 0.100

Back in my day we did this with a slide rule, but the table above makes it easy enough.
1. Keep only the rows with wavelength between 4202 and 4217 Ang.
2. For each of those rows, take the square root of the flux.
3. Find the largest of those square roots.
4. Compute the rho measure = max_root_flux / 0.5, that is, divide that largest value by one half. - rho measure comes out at 10.8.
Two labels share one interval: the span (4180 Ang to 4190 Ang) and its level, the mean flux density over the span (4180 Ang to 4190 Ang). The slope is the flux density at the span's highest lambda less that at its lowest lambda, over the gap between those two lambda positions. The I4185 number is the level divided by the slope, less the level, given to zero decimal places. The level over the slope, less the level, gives -82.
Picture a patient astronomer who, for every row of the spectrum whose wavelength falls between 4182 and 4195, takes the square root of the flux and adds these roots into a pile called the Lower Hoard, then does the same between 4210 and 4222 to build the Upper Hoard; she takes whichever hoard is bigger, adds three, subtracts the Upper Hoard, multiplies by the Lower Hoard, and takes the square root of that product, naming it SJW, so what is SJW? 8.8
